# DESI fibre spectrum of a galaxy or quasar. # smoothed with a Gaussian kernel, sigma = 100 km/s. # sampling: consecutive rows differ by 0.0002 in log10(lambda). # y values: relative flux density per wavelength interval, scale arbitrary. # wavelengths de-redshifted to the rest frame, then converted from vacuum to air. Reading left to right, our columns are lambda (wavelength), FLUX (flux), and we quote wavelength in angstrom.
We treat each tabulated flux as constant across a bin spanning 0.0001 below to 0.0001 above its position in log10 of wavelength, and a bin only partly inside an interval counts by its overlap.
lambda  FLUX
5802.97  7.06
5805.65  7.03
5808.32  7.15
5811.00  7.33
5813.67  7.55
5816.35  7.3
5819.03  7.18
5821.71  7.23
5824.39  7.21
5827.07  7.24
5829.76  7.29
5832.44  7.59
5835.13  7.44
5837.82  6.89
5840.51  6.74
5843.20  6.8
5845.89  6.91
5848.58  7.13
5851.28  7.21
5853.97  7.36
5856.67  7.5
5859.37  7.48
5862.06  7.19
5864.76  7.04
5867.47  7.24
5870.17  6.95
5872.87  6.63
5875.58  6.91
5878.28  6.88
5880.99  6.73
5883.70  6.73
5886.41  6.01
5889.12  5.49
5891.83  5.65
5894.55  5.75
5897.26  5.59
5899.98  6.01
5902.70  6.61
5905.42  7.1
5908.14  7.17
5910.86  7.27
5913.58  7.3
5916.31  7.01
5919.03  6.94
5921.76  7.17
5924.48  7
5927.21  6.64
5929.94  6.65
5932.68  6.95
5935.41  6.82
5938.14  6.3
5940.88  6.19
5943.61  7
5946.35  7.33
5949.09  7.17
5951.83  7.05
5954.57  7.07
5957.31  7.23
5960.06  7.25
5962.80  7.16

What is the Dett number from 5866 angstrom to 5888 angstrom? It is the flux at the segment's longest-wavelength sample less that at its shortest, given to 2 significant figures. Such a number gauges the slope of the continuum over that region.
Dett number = -1.2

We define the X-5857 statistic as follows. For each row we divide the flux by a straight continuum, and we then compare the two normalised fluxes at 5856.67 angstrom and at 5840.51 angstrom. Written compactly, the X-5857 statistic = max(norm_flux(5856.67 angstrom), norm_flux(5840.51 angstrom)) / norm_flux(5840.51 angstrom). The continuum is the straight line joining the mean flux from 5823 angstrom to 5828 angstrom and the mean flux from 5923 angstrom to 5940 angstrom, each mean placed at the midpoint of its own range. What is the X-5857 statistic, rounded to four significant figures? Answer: 1.125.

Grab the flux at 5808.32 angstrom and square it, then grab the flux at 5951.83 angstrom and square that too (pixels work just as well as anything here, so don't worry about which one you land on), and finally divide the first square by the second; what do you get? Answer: 1.03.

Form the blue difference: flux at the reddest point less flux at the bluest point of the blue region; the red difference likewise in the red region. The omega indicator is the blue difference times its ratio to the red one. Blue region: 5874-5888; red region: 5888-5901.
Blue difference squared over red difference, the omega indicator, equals 1.56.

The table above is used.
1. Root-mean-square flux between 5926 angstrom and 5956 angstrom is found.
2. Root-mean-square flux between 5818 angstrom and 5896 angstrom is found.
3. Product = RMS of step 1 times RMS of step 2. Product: 47.4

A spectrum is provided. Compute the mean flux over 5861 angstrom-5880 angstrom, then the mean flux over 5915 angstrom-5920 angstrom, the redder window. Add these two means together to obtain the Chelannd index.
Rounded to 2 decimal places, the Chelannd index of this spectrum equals 13.95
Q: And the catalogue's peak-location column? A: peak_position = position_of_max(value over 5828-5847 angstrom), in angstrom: 5832.44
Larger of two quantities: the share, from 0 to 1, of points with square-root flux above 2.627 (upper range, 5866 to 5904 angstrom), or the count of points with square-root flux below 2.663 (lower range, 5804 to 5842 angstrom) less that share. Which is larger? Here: 2.8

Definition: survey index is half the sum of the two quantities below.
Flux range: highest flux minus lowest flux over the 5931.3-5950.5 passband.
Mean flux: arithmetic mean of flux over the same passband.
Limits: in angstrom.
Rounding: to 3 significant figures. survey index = 3.98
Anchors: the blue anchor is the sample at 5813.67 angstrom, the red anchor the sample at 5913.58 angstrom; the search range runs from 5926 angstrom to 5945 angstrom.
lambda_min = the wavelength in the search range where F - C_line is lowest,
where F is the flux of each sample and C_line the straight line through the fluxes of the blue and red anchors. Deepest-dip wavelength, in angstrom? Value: 5940.88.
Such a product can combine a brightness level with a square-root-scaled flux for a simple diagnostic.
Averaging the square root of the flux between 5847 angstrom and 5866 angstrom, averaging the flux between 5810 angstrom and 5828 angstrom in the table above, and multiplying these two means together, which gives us 19.7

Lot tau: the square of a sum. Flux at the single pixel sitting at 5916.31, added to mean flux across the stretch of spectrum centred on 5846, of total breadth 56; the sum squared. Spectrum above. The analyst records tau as 201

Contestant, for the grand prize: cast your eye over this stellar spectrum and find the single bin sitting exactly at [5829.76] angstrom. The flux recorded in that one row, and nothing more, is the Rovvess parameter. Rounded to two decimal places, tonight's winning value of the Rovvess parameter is 7.29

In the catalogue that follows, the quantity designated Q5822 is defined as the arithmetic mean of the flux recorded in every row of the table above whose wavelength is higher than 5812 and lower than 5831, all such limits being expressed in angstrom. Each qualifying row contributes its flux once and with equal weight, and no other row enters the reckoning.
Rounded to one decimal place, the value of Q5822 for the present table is 7.3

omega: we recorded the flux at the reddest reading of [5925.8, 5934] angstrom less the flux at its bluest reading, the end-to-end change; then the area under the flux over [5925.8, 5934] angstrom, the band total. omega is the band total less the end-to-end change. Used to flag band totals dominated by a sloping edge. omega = 55.0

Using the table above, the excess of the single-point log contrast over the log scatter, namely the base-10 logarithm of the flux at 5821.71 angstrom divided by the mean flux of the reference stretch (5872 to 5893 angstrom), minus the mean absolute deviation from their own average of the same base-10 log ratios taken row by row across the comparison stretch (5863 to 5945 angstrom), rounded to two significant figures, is 0.026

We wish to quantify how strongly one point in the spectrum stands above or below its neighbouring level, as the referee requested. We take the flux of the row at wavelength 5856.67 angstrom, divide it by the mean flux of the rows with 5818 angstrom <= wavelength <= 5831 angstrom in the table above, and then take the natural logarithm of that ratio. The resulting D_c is 0.037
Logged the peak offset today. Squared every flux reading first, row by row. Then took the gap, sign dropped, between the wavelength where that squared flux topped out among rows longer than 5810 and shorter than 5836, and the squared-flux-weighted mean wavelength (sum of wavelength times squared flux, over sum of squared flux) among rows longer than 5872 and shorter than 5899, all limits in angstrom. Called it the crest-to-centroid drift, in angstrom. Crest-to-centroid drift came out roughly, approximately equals 51.4 angstrom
